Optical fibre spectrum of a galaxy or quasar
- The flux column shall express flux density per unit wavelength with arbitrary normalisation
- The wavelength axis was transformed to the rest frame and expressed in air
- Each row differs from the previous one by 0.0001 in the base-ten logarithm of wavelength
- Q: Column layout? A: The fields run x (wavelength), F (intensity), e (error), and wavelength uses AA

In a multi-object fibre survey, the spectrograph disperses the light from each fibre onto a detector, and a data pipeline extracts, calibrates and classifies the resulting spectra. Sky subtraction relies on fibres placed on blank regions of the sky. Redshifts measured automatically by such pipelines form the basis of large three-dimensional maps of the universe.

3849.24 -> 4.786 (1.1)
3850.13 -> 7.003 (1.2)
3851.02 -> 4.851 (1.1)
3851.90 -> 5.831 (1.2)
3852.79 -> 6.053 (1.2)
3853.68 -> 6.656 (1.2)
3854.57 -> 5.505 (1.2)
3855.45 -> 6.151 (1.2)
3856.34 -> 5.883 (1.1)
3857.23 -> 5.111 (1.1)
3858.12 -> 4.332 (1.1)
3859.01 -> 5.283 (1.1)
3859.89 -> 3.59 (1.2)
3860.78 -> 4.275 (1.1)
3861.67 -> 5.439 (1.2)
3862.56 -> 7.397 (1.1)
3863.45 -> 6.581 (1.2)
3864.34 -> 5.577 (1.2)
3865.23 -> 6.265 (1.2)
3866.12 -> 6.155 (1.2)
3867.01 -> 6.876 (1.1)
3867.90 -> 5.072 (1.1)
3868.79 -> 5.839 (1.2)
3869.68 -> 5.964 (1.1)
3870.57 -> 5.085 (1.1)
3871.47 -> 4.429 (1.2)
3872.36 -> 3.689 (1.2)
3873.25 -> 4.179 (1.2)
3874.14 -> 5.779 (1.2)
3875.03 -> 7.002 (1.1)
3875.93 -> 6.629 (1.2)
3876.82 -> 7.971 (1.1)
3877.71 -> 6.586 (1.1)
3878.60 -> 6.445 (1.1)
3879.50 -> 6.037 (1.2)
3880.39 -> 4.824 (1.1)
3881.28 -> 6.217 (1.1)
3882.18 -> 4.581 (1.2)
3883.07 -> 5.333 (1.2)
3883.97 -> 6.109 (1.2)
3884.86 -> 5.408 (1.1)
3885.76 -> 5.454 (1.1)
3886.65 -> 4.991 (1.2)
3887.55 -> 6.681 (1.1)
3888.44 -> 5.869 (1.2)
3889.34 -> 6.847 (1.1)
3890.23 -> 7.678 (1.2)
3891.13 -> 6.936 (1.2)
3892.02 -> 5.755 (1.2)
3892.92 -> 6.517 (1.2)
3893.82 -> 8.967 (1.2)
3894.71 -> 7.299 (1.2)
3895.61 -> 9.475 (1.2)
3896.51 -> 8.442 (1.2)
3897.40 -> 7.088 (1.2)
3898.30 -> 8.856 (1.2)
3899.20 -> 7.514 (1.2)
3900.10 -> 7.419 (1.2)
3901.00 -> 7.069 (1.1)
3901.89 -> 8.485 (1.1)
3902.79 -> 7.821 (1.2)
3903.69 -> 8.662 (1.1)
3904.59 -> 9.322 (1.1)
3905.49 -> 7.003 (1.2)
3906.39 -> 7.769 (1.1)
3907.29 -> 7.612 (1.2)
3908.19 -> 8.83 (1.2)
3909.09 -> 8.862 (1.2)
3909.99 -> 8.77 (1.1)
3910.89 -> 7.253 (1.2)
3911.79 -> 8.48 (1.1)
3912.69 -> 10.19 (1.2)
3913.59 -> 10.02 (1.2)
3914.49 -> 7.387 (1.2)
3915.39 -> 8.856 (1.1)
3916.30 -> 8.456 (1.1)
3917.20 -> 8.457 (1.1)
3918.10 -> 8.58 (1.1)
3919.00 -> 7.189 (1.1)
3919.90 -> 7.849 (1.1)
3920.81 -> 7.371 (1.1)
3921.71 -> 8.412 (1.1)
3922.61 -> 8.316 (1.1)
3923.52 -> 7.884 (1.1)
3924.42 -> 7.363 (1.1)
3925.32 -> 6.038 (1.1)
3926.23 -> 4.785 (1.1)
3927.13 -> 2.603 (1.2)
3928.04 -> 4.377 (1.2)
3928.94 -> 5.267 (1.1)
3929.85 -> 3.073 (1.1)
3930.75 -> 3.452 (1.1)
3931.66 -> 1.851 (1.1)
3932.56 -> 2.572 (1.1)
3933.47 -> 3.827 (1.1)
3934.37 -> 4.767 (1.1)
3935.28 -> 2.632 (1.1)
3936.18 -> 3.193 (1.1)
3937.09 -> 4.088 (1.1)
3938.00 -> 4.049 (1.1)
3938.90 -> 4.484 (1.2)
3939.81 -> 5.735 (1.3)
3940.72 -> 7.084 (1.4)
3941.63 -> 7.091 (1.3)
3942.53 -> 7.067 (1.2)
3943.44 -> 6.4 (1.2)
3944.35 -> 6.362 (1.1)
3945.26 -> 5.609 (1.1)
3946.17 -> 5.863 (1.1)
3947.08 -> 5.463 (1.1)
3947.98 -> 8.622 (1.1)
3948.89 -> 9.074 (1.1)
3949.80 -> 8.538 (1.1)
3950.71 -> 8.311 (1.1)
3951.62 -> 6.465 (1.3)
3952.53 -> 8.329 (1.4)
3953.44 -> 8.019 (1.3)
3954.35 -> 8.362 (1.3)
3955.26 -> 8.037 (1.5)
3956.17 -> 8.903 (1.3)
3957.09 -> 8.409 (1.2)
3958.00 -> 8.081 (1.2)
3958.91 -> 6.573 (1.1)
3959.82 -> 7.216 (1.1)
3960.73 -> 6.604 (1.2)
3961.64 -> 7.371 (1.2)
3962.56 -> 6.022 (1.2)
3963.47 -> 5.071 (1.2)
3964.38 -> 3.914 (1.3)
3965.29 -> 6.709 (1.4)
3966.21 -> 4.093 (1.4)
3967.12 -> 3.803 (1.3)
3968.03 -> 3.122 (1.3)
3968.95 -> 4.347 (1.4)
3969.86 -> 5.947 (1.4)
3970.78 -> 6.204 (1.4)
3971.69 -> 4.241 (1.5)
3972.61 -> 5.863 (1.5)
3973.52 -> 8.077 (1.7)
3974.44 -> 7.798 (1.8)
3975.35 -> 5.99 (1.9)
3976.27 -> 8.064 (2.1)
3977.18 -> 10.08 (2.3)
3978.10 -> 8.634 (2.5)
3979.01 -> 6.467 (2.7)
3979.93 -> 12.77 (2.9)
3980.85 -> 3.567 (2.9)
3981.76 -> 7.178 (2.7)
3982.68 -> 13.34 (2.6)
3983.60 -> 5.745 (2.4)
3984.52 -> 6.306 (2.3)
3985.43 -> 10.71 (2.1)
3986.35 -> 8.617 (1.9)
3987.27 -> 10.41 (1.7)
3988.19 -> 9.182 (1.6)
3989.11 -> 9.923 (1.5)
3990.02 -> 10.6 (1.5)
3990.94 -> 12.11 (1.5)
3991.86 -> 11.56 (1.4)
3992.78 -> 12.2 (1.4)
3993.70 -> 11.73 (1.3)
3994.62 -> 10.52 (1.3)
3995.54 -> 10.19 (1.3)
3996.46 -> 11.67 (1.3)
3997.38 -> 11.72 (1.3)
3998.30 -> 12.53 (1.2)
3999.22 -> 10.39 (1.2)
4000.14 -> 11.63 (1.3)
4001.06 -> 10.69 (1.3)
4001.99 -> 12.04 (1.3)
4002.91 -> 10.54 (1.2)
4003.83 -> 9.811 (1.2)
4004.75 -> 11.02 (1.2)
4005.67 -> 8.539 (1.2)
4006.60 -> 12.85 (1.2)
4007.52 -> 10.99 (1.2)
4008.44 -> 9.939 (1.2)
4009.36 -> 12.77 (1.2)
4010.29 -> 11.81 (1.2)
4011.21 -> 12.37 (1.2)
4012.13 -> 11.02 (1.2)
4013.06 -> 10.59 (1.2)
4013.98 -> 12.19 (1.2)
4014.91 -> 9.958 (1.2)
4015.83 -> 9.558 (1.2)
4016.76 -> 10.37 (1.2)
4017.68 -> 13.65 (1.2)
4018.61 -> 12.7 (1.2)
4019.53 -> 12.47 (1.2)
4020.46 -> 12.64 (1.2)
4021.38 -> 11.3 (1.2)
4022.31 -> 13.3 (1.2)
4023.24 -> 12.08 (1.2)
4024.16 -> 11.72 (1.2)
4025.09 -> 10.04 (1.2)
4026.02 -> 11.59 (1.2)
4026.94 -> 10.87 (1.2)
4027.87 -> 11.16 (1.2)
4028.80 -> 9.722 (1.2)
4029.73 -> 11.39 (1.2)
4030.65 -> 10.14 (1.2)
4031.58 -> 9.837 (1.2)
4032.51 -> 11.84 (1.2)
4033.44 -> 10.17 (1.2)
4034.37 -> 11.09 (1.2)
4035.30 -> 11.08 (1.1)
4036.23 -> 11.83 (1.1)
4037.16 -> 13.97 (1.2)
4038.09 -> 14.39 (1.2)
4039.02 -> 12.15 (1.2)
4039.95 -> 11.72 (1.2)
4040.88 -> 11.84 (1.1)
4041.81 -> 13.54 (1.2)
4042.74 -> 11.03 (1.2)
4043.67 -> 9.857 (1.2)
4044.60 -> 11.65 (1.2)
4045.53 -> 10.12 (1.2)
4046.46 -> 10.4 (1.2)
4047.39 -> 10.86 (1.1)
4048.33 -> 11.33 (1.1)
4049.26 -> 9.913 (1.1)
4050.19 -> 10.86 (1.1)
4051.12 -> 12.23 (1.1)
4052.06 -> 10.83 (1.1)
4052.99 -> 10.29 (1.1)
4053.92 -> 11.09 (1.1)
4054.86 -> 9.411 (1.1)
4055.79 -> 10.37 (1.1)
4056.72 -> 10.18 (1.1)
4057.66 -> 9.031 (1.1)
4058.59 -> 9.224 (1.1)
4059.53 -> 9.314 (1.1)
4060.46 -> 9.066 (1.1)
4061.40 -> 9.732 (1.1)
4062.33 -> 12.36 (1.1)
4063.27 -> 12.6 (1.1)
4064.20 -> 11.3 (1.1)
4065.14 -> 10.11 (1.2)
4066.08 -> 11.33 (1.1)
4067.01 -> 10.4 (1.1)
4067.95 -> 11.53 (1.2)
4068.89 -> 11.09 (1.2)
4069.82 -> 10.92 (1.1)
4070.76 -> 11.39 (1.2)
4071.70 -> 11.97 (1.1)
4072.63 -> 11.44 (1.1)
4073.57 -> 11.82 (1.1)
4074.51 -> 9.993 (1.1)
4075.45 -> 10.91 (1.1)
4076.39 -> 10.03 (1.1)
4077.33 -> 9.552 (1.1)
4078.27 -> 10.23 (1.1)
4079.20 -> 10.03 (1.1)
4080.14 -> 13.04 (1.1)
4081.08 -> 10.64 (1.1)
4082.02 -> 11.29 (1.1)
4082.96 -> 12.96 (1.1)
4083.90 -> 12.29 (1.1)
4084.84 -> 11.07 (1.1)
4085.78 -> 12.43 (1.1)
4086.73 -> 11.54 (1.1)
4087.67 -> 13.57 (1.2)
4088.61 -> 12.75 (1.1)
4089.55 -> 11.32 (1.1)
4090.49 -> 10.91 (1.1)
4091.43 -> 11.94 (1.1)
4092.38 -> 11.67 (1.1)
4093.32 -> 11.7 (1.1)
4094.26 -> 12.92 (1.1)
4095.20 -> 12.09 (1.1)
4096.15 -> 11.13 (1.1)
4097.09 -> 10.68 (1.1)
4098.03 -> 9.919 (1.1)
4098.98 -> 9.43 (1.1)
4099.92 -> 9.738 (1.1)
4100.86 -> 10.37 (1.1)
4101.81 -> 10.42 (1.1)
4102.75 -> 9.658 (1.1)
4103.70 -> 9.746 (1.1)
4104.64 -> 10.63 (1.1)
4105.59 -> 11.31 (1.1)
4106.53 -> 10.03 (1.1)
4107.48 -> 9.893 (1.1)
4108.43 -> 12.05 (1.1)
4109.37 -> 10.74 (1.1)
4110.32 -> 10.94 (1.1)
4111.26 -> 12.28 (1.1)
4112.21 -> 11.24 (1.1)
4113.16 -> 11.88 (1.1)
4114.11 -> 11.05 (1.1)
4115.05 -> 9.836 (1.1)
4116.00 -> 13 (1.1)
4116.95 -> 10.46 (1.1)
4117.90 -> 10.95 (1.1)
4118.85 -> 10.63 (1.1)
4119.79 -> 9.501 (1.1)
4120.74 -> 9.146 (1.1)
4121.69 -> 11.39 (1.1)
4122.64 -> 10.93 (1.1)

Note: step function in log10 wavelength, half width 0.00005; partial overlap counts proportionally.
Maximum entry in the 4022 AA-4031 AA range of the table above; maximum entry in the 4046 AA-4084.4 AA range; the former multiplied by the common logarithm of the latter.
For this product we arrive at 14.8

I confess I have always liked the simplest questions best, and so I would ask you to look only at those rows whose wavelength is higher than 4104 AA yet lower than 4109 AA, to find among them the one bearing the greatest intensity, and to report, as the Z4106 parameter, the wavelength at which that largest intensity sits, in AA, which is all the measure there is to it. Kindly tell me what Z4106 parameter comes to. 4108.43 AA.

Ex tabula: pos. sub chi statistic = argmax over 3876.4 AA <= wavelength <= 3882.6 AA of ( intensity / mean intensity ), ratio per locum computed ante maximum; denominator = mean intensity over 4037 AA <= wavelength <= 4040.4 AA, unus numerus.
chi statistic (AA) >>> 3876.82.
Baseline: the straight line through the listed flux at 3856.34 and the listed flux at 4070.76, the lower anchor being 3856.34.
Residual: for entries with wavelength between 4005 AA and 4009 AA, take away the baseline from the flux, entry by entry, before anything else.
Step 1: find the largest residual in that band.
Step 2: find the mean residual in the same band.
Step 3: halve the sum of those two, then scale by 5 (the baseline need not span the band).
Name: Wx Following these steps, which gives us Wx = 10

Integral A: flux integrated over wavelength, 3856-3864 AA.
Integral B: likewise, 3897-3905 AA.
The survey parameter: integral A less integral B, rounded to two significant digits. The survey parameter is -22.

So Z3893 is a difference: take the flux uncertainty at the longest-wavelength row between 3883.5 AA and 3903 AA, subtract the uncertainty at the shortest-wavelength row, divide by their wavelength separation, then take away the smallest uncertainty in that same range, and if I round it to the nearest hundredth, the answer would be -1.10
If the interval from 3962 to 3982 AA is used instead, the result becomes -1.12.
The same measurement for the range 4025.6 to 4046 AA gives -1.10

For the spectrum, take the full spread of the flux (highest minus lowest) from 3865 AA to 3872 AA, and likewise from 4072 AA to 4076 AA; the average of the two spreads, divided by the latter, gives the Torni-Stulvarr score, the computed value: 1.17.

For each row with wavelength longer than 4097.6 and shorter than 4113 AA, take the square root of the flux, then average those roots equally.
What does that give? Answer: 3.2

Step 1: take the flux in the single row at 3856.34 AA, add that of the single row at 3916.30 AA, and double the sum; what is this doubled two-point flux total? 28.7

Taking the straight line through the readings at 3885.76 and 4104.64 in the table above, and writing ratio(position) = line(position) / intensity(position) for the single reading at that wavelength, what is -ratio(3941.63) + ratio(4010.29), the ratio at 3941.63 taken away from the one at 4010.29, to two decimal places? -0.24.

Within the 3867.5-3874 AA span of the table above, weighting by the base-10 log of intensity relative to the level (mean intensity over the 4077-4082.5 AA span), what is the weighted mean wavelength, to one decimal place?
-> 3870.9 AA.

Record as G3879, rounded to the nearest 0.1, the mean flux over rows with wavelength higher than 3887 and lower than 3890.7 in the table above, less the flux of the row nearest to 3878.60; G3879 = 0.3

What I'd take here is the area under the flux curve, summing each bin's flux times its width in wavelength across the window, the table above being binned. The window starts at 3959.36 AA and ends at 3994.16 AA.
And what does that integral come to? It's 267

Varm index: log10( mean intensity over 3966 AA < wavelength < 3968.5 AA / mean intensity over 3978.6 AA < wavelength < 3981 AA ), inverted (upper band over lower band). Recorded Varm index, 0.3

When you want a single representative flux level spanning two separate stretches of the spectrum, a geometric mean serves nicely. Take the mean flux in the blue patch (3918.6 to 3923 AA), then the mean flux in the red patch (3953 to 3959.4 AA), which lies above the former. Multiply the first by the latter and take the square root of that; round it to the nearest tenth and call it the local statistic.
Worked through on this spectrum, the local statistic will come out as 7.9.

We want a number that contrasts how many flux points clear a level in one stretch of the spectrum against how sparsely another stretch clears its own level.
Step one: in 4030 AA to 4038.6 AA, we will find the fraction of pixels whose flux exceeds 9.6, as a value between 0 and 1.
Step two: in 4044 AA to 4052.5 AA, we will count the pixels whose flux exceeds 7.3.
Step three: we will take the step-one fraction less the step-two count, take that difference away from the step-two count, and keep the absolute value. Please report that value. 17.0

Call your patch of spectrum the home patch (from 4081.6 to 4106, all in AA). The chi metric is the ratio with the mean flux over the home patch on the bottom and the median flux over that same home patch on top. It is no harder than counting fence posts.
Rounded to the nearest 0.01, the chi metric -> 1.00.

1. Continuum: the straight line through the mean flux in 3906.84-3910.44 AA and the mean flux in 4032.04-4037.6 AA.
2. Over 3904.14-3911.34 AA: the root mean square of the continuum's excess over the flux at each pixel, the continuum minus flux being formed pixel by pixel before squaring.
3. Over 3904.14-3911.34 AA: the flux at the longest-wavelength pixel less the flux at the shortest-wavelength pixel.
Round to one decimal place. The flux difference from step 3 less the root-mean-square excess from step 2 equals -2.9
